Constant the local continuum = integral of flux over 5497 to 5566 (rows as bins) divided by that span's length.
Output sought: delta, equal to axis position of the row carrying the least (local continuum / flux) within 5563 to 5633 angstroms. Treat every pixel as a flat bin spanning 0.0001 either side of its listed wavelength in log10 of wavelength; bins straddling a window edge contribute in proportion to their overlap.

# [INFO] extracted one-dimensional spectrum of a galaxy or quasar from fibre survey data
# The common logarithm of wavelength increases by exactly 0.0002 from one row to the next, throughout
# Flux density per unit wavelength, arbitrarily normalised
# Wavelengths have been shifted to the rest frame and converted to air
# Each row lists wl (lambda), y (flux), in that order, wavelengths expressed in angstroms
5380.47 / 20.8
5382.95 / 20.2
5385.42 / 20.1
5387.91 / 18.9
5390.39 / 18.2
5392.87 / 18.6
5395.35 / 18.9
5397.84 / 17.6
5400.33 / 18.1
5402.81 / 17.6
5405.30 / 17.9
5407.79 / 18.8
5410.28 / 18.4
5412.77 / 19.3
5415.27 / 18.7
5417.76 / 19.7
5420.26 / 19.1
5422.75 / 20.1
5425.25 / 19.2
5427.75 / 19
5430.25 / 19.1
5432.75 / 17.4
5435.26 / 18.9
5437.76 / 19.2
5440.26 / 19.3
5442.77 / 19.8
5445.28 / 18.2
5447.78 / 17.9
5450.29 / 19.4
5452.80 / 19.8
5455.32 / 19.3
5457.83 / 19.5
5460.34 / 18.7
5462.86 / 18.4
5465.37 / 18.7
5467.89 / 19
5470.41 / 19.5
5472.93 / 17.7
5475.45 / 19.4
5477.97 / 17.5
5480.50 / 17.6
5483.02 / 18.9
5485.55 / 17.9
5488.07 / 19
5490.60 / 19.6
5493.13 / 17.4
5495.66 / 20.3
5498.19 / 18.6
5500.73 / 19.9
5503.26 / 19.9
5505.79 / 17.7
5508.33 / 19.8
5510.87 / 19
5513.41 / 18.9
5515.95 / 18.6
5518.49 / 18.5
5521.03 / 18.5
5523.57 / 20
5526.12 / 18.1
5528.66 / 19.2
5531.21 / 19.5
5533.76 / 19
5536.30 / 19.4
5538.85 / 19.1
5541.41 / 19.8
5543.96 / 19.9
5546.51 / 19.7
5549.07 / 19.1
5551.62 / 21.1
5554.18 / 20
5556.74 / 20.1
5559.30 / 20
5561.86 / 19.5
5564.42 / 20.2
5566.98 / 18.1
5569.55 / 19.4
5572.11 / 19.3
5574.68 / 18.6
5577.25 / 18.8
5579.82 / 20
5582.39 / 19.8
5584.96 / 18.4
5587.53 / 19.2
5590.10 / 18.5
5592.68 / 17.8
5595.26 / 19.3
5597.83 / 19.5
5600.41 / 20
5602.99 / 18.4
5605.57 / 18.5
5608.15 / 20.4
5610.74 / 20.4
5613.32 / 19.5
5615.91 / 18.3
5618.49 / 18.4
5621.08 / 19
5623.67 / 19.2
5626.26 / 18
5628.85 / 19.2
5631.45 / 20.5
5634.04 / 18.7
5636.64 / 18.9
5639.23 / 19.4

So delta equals 5631.45 angstroms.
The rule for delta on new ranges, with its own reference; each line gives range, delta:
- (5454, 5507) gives 5495.66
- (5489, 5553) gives 5551.62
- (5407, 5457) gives 5422.75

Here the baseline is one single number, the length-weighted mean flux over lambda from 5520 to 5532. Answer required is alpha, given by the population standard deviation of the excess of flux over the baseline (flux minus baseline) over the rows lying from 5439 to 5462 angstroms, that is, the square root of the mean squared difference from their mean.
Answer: 0.64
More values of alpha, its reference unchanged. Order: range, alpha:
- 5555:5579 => 0.68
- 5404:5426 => 0.63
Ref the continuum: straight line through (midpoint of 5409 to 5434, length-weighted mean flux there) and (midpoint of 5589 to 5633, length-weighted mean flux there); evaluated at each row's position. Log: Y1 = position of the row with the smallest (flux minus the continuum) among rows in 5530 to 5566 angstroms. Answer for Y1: 5533.76 angstroms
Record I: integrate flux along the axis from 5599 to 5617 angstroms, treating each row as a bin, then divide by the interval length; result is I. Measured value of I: 19.4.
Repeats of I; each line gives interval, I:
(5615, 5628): 18.6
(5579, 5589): 19.3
